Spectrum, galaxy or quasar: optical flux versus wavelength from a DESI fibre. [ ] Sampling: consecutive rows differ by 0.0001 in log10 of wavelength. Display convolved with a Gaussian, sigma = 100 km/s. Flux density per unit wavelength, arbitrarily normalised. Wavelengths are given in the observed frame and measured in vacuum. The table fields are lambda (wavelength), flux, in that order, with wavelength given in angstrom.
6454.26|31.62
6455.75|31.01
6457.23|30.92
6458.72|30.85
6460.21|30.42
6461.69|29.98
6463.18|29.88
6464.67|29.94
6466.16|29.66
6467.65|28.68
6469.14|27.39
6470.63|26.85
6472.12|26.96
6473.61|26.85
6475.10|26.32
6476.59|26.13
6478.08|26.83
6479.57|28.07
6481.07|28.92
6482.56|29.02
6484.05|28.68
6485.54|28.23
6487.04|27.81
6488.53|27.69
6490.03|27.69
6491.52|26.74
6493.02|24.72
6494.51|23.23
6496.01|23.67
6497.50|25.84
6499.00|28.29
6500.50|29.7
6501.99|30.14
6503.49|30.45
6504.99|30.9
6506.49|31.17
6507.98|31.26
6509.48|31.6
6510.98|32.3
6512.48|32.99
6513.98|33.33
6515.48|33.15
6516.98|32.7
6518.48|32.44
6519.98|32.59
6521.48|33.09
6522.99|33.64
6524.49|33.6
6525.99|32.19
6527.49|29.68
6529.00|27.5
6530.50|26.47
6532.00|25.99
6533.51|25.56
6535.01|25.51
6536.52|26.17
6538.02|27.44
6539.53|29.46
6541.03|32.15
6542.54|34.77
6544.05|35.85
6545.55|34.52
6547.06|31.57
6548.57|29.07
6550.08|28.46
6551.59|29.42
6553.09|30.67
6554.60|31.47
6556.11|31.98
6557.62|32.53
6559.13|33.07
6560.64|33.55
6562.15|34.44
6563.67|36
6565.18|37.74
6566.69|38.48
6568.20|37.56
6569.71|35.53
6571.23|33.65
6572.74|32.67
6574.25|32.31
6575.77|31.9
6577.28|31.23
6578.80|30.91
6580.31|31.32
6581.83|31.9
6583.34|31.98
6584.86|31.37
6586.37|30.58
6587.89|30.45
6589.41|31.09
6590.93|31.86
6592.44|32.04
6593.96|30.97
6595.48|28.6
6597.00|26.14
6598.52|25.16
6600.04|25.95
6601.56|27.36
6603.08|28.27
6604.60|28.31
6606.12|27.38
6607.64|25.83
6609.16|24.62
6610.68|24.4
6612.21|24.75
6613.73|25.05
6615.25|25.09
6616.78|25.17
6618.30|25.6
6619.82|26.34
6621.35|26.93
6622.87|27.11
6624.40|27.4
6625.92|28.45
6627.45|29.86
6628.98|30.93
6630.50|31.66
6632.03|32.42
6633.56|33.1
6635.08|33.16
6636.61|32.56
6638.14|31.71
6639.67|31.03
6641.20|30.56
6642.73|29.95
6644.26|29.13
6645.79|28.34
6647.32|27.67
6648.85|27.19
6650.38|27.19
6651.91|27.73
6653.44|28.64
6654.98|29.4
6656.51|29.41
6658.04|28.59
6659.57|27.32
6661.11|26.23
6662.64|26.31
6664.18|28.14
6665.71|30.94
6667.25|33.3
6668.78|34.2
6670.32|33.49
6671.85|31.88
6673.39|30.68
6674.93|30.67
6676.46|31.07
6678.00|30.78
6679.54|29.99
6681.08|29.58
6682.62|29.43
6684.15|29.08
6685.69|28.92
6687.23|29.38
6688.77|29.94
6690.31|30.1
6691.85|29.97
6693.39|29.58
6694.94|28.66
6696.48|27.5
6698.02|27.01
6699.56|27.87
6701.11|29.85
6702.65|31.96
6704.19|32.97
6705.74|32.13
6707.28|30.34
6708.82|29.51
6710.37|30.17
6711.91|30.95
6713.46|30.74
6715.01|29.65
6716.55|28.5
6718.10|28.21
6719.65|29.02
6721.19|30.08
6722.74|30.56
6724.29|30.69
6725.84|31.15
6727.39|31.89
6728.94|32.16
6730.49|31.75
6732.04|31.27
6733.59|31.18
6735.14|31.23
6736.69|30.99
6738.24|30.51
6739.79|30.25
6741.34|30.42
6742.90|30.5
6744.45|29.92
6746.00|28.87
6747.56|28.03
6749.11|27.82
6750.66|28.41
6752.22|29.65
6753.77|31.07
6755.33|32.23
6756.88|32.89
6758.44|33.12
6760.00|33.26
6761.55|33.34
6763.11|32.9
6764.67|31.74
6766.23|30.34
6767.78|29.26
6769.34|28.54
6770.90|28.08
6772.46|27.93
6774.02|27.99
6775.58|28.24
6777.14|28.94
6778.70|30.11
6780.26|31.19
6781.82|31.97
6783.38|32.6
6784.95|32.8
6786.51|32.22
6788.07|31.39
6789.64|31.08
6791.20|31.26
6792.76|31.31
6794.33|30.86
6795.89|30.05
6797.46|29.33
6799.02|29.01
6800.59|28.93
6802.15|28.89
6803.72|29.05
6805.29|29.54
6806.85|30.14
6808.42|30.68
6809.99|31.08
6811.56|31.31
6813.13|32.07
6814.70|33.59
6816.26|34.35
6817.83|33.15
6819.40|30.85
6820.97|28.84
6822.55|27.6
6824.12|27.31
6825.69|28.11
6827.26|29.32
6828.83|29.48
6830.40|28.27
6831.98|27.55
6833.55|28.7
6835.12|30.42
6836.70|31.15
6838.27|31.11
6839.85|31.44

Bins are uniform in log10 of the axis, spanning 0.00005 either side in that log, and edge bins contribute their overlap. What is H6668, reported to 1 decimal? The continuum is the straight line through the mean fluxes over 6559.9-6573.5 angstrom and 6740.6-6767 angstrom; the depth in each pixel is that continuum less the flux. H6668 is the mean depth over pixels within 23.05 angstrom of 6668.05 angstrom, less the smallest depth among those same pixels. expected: 4.7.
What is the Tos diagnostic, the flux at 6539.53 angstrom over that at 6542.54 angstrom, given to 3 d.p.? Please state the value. 0.847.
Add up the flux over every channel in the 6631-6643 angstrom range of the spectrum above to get 254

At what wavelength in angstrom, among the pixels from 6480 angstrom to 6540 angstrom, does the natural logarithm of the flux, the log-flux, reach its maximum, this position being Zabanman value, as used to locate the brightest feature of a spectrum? 6522.99 angstrom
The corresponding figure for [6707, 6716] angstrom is 6711.91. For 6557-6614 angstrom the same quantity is 6566.69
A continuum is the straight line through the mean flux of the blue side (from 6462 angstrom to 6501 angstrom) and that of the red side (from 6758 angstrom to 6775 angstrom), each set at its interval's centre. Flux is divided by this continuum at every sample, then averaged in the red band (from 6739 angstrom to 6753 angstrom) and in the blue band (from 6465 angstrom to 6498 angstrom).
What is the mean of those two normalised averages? 0.98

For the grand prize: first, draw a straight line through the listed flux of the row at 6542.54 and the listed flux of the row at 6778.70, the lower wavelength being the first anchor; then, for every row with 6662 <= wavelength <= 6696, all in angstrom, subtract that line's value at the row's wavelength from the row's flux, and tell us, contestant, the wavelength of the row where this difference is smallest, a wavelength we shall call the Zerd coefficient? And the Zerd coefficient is 6662.64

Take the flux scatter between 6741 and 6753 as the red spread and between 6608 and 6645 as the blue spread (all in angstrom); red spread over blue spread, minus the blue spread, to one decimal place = -2.7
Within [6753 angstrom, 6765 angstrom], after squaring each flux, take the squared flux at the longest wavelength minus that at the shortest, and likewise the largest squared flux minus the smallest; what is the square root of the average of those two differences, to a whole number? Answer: 10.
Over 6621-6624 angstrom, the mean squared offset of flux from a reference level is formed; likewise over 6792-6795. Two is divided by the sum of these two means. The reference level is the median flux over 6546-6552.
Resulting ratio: 0.2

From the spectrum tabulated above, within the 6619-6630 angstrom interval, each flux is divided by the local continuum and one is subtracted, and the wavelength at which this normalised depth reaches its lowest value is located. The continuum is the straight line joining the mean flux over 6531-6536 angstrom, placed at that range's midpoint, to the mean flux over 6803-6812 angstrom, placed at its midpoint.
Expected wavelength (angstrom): 6619.82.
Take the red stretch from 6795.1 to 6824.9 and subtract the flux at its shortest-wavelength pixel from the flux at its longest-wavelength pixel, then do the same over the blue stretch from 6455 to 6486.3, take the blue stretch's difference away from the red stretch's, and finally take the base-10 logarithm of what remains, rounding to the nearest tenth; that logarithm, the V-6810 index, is -1.4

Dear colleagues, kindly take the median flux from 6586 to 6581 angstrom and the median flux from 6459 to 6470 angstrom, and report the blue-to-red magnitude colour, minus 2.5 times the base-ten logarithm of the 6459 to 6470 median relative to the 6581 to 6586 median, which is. 0.07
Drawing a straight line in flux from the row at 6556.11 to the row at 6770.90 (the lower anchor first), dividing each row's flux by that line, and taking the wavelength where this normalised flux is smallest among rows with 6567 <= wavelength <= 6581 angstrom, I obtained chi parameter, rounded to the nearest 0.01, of 6578.80 angstrom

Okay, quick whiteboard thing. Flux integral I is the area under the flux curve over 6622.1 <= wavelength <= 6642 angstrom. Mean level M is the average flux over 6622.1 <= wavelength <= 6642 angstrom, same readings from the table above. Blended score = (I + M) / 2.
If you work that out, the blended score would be 321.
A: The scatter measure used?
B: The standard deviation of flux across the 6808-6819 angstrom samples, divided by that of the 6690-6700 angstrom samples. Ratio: 1.1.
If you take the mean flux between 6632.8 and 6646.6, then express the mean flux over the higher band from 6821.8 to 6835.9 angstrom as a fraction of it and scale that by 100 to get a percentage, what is 92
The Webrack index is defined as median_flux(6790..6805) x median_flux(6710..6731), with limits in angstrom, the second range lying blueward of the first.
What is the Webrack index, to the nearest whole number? 898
